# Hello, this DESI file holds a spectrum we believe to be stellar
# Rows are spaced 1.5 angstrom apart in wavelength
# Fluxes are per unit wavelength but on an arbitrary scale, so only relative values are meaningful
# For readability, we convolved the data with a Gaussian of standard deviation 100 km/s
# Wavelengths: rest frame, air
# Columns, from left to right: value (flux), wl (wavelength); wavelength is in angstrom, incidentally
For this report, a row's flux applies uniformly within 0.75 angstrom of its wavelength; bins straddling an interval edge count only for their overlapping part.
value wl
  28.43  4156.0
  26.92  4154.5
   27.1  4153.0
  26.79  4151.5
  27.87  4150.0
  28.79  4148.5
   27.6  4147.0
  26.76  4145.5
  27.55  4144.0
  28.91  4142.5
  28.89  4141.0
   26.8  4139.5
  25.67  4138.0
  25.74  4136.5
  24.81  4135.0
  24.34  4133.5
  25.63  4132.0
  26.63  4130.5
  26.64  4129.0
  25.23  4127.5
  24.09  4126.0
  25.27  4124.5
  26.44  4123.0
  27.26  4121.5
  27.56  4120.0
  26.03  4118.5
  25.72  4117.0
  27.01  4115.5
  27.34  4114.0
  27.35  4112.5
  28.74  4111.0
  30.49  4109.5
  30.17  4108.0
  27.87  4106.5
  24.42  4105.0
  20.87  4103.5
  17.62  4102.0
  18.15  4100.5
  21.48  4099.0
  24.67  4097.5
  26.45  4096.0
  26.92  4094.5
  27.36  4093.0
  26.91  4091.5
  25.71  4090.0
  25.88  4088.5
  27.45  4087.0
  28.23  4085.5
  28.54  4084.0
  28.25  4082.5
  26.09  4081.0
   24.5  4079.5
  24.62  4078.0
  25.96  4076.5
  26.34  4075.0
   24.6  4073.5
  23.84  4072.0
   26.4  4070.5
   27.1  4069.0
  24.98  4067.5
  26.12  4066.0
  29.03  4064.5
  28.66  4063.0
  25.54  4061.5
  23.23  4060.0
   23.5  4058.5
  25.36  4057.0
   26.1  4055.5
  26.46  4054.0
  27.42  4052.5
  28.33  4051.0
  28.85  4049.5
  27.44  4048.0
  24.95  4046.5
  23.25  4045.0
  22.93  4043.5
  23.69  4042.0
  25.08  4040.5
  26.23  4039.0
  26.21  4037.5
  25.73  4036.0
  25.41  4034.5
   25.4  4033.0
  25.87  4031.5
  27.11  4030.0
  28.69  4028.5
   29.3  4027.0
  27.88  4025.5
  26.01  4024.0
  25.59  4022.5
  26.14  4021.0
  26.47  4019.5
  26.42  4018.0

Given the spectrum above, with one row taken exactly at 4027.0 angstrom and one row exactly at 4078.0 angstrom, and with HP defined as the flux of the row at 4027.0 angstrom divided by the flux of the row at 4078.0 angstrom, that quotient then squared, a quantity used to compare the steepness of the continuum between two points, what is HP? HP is 1.4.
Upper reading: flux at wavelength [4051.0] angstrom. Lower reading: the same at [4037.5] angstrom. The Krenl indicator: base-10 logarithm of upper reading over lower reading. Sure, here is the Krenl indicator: 0.034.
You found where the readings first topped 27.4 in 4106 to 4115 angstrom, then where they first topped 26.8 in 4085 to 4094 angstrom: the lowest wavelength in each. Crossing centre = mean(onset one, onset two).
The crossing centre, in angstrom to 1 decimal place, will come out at 4096.0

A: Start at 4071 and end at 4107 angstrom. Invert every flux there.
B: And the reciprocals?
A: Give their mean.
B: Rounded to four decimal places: 0.0405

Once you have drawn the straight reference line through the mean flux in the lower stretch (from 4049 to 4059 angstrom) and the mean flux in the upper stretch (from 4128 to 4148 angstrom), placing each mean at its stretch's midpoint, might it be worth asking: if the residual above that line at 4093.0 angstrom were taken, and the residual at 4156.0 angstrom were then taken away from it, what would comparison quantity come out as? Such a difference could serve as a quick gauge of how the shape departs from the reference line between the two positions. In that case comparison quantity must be -1.0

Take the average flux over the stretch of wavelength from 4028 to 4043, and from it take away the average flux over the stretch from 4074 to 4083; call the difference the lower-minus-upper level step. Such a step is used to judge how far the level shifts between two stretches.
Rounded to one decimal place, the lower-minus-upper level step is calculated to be 0.0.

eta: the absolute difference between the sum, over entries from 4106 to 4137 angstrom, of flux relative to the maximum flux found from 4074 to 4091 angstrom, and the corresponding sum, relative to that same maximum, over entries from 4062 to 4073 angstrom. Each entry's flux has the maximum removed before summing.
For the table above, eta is 25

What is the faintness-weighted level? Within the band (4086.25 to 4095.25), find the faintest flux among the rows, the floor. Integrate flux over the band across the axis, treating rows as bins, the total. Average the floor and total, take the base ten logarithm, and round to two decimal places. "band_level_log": 2.12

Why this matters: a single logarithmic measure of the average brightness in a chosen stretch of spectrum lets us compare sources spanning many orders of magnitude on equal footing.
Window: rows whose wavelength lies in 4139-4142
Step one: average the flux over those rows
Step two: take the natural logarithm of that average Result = 3.33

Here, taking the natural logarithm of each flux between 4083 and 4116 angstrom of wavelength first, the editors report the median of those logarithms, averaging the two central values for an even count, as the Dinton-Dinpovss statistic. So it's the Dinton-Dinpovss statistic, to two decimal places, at 3.29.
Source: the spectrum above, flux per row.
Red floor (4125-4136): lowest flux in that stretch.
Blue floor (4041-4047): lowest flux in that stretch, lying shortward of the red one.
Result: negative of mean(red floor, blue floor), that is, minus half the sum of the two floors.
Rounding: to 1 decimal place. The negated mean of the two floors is -23.5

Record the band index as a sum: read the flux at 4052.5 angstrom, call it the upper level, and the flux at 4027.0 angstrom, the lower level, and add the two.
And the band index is 56.7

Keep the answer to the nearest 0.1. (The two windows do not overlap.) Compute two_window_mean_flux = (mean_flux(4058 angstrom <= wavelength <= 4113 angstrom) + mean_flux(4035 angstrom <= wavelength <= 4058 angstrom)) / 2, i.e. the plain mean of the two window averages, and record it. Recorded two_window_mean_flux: 25.8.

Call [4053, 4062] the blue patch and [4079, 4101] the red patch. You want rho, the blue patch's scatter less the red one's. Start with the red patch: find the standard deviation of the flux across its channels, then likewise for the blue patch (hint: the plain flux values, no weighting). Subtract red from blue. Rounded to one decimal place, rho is -1.4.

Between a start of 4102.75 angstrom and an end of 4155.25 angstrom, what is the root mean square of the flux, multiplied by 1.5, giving 40.2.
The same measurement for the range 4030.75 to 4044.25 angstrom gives 37.8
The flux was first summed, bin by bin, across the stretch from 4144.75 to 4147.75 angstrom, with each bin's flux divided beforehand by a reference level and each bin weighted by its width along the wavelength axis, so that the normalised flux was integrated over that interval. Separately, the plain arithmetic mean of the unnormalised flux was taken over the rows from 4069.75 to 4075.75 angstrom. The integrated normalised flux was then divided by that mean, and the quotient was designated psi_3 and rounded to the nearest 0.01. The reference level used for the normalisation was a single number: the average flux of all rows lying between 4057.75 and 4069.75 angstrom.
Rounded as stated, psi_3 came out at 0.12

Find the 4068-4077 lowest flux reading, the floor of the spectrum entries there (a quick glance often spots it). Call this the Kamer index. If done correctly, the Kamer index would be 23.84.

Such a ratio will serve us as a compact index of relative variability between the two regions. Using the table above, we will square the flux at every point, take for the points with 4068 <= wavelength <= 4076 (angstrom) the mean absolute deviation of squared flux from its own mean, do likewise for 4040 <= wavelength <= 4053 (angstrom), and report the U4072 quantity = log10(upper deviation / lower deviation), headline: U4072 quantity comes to -0.2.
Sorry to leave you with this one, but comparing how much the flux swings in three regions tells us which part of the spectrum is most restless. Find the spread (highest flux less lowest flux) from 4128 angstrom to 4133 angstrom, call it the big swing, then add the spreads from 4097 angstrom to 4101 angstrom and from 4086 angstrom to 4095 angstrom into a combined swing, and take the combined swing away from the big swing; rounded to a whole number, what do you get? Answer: -7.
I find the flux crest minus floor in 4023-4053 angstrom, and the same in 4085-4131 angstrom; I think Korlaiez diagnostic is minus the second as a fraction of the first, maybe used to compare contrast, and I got -2.0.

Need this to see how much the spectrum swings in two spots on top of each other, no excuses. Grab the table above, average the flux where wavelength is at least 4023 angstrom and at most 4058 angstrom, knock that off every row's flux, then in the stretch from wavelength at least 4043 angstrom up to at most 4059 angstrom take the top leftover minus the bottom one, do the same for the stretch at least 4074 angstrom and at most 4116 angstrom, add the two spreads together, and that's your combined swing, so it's 19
